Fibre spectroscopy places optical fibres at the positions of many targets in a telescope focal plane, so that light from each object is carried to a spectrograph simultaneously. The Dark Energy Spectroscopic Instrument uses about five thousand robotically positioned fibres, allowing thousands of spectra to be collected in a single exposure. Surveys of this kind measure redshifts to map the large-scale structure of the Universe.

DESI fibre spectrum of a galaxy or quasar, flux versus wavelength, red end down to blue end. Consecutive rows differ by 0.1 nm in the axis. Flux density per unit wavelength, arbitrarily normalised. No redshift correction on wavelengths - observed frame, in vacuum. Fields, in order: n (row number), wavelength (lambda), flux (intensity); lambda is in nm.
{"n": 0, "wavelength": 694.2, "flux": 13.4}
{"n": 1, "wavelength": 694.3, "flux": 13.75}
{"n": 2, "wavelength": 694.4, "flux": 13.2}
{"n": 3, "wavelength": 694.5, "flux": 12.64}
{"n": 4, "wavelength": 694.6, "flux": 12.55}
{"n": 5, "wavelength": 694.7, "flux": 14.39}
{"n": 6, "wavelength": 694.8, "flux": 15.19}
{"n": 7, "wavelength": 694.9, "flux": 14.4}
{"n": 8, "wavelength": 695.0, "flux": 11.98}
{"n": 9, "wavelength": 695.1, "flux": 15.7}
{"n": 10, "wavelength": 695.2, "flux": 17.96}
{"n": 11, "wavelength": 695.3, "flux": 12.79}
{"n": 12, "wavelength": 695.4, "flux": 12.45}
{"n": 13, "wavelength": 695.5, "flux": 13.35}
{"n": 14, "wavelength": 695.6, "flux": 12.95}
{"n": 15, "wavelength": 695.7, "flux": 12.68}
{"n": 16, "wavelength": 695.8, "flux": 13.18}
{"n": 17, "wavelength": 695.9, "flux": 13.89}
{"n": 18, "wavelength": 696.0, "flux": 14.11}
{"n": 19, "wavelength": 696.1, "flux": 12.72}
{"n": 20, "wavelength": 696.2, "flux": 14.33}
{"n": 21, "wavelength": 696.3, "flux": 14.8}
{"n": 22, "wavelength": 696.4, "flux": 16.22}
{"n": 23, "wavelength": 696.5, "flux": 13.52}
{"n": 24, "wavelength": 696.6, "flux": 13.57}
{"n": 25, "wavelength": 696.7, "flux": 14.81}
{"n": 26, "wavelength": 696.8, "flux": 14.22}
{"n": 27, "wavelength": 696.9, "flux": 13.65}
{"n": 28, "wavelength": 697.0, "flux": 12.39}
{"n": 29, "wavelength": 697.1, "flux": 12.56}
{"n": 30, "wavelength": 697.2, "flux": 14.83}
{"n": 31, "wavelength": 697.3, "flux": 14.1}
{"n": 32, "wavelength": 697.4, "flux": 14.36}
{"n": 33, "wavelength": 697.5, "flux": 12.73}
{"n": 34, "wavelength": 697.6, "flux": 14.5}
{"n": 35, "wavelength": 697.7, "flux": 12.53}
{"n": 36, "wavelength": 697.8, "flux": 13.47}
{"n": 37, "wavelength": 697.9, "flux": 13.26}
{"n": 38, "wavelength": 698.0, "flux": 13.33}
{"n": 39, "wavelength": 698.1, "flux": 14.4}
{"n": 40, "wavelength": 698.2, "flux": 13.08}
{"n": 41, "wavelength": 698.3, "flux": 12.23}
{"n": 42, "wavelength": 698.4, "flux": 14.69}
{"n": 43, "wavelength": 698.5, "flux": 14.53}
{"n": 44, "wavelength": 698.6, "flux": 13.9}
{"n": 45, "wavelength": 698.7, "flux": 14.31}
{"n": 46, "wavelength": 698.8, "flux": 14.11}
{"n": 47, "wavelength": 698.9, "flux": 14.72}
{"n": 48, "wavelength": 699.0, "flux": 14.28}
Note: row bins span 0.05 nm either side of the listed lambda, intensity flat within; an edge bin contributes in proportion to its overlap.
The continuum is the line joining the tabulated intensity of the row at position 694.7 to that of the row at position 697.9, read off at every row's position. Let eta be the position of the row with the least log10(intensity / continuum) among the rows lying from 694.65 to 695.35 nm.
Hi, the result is 695.0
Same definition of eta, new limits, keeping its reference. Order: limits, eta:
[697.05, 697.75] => 697.1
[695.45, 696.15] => 695.7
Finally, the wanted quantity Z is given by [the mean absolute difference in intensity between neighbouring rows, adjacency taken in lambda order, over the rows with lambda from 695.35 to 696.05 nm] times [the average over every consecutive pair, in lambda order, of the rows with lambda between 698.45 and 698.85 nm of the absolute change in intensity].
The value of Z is 0.21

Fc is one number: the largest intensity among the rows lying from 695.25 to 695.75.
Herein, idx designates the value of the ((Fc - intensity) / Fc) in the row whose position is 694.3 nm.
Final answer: -0.03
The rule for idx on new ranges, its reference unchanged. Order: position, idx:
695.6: 0.03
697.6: -0.09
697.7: 0.06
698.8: -0.06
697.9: 0.01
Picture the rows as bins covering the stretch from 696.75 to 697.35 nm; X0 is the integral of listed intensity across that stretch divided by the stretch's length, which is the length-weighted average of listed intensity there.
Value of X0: 13.6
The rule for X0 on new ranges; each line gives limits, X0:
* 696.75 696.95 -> 13.9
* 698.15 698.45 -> 13.3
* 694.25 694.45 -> 13.5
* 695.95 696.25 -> 13.7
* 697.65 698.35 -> 13.2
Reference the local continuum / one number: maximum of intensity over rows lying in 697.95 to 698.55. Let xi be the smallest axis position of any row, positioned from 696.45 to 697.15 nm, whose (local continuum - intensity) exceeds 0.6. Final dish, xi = 696.5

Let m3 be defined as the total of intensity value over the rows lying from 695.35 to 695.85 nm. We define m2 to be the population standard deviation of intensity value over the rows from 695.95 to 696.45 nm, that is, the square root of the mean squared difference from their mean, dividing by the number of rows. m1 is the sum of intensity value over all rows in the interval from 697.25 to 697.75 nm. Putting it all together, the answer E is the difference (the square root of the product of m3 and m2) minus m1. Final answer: -59.7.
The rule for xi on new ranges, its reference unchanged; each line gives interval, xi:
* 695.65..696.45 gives 695.7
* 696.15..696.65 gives 696.5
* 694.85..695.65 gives 695.0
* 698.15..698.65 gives 698.2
